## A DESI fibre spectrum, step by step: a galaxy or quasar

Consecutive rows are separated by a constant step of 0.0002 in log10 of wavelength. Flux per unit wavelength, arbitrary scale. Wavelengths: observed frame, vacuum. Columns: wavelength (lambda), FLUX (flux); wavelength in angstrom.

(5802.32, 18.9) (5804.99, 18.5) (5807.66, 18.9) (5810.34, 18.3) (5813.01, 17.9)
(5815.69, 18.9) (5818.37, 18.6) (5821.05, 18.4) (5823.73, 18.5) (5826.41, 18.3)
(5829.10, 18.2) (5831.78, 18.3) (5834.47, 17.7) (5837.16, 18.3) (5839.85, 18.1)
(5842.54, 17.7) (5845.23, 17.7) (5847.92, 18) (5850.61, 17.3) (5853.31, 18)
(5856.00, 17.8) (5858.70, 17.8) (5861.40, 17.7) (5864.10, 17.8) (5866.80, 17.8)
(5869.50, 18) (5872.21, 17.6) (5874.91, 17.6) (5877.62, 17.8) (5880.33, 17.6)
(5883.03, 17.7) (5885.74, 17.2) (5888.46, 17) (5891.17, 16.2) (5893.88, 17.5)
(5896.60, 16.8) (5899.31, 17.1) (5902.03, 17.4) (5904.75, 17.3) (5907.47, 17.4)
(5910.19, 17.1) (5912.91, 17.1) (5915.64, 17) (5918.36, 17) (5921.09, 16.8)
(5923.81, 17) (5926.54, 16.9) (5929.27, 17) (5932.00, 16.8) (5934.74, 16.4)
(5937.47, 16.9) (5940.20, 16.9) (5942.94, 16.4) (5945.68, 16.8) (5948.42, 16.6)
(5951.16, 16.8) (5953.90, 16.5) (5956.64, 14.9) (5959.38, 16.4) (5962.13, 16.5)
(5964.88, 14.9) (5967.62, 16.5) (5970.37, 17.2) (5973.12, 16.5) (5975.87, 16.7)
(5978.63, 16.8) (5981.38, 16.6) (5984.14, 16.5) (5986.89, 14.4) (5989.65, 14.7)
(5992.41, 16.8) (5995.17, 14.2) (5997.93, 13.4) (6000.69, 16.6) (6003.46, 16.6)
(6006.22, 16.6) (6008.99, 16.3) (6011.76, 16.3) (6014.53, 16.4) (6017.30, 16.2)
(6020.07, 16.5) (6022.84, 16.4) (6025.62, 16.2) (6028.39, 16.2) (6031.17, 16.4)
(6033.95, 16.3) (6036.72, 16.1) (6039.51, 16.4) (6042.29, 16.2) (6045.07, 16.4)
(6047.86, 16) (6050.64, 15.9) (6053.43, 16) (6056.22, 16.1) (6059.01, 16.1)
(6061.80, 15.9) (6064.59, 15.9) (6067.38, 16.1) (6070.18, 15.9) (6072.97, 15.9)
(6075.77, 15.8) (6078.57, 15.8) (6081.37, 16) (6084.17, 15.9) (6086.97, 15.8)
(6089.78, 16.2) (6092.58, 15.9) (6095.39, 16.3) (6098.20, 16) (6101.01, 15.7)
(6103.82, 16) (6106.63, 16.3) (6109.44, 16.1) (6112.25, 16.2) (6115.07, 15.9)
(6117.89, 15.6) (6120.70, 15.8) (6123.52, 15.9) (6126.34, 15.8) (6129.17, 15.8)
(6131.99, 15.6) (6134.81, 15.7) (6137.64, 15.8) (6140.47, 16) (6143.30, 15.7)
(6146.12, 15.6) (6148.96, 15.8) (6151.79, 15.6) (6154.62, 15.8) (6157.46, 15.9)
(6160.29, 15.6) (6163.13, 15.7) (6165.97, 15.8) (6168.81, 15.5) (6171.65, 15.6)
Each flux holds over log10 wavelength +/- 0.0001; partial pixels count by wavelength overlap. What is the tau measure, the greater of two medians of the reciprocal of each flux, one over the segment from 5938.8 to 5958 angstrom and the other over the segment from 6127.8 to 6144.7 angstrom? 0.0635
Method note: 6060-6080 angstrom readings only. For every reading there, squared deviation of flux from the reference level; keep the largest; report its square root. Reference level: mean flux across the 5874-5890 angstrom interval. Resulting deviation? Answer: 1.7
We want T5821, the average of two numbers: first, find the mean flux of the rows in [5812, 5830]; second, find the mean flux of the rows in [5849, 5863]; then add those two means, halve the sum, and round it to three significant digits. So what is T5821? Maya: 18.1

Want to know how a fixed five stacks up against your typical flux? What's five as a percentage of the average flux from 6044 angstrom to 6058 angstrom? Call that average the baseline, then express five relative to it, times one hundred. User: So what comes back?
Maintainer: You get 31.1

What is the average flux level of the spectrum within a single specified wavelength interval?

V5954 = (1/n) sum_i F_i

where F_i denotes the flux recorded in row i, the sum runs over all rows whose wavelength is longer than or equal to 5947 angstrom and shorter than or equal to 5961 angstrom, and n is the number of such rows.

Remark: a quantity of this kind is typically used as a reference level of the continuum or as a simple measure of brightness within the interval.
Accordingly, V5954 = 16.2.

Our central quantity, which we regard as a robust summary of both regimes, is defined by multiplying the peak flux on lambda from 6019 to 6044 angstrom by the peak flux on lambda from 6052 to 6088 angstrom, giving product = 266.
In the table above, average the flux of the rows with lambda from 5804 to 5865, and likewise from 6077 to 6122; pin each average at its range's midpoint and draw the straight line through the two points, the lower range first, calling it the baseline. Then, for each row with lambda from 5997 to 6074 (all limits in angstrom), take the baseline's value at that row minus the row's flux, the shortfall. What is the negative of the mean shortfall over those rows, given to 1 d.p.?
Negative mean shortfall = -0.4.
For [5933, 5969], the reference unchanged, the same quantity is -0.8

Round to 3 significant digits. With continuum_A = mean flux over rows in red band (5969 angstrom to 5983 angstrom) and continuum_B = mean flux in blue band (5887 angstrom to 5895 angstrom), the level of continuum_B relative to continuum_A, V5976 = 1.01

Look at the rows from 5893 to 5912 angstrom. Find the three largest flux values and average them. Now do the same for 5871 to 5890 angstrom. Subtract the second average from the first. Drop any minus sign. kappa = 0.27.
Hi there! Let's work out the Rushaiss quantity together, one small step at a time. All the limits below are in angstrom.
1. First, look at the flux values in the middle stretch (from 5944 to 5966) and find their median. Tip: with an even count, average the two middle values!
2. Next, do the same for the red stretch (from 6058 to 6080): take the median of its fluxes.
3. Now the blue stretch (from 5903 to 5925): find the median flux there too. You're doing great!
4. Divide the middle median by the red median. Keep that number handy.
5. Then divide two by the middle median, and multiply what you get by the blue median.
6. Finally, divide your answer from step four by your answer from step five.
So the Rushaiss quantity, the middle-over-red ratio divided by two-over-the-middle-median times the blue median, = 0.50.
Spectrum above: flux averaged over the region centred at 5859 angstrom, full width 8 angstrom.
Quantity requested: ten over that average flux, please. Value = 0.56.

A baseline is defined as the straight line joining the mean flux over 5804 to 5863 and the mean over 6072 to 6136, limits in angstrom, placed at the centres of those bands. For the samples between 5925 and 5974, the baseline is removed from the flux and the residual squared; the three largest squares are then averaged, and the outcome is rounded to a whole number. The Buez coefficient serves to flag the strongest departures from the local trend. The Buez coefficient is 3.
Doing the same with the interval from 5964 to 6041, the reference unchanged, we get 8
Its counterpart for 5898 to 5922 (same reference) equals 0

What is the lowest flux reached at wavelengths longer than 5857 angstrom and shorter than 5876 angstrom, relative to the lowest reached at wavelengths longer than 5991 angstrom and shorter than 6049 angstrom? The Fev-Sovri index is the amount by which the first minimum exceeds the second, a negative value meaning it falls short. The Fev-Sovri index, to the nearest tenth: 4.2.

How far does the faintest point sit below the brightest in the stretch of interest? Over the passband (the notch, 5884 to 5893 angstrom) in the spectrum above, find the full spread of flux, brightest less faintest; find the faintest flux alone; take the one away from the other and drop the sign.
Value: 15.2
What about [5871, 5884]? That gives 17.4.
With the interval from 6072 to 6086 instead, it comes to 15.6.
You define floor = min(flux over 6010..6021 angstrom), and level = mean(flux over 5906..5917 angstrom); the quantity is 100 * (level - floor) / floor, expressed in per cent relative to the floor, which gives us 5.9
